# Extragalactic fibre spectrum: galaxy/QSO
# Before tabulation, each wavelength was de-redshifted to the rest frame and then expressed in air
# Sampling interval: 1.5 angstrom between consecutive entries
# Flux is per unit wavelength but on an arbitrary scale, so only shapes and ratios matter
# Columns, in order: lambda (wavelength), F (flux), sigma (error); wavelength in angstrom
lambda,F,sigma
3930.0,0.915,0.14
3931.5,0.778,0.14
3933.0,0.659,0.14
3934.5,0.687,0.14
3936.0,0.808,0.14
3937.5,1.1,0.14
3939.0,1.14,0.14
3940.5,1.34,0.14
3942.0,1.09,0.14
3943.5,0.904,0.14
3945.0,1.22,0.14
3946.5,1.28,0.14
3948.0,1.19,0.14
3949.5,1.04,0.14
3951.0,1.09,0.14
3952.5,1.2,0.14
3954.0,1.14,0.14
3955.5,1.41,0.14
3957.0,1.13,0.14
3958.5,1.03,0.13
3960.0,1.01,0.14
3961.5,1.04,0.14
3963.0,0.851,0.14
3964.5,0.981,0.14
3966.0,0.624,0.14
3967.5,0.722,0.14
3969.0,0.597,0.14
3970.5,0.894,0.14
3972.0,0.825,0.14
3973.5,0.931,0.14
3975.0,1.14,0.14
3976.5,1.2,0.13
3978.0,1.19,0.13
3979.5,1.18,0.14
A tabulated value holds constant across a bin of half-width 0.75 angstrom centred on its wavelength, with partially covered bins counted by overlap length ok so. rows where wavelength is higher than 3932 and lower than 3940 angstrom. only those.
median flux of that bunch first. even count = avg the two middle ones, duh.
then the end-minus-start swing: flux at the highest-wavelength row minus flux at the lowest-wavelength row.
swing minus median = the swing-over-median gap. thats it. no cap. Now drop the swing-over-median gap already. -0.3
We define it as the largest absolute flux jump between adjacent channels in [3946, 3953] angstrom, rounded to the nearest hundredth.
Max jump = 0.15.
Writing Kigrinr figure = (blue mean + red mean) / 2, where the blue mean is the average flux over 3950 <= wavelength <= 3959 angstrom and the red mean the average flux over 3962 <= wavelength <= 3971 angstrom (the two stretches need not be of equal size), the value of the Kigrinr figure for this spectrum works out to 0.97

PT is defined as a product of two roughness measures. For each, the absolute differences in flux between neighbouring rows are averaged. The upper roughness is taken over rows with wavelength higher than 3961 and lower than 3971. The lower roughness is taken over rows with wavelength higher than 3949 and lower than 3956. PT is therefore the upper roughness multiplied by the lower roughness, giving 0.024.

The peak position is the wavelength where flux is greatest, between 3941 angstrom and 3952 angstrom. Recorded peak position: 3946.5 angstrom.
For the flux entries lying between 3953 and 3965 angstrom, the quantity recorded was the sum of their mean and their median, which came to 2.1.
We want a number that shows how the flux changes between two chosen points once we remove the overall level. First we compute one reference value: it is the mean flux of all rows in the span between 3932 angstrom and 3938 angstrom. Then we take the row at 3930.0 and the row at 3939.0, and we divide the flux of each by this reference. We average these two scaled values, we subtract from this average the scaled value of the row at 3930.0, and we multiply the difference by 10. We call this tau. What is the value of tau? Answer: 1.4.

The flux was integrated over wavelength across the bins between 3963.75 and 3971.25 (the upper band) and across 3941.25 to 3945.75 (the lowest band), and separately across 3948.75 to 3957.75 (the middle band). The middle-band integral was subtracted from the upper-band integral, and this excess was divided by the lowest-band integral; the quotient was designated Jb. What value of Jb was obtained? -1.0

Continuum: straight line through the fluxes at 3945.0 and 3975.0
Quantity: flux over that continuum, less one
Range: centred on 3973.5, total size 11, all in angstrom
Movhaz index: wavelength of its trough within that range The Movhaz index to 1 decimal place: 3969.0 angstrom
